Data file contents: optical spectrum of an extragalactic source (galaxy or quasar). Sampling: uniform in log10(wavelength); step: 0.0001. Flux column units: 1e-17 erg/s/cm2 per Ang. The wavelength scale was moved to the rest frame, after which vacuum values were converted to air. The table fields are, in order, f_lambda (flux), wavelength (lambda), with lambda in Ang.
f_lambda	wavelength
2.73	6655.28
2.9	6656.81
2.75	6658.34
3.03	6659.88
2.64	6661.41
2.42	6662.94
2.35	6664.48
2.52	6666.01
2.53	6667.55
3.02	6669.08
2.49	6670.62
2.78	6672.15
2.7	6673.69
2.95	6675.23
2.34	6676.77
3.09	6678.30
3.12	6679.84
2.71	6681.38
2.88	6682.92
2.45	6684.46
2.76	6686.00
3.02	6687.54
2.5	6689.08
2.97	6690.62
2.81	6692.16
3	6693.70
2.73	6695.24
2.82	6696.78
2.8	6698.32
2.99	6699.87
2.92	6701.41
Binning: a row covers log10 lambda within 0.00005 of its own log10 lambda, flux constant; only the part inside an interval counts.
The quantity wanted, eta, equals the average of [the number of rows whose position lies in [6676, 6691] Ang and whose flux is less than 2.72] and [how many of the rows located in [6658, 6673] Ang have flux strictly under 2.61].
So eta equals 4.5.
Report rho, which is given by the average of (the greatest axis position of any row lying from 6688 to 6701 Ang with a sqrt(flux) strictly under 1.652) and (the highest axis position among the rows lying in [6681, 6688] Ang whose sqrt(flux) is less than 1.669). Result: 6687.5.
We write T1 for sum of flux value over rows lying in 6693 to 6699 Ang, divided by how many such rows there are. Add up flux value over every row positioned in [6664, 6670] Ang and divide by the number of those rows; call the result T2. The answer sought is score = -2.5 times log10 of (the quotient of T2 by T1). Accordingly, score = 0.09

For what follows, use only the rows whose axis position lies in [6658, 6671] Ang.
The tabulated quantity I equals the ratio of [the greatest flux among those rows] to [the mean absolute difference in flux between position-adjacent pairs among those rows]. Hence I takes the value 11.2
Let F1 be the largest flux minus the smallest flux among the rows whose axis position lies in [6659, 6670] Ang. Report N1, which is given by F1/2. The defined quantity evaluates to 0.34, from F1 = 0.68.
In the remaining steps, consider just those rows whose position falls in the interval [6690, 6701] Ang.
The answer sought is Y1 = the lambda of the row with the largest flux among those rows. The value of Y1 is 6693.70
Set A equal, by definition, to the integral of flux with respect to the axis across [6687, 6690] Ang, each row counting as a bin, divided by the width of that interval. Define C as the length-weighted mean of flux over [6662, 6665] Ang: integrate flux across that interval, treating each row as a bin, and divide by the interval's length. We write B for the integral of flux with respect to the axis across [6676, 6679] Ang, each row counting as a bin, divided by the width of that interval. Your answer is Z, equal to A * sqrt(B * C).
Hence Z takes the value 7.0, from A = 2.75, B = 2.71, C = 2.40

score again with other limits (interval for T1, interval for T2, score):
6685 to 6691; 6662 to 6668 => 0.15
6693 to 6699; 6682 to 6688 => 0.02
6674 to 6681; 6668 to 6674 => 0.05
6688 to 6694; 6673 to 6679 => 0.02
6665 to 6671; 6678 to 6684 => -0.12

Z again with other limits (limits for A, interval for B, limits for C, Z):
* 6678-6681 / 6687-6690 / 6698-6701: 8.6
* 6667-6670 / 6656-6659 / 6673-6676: 7.9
